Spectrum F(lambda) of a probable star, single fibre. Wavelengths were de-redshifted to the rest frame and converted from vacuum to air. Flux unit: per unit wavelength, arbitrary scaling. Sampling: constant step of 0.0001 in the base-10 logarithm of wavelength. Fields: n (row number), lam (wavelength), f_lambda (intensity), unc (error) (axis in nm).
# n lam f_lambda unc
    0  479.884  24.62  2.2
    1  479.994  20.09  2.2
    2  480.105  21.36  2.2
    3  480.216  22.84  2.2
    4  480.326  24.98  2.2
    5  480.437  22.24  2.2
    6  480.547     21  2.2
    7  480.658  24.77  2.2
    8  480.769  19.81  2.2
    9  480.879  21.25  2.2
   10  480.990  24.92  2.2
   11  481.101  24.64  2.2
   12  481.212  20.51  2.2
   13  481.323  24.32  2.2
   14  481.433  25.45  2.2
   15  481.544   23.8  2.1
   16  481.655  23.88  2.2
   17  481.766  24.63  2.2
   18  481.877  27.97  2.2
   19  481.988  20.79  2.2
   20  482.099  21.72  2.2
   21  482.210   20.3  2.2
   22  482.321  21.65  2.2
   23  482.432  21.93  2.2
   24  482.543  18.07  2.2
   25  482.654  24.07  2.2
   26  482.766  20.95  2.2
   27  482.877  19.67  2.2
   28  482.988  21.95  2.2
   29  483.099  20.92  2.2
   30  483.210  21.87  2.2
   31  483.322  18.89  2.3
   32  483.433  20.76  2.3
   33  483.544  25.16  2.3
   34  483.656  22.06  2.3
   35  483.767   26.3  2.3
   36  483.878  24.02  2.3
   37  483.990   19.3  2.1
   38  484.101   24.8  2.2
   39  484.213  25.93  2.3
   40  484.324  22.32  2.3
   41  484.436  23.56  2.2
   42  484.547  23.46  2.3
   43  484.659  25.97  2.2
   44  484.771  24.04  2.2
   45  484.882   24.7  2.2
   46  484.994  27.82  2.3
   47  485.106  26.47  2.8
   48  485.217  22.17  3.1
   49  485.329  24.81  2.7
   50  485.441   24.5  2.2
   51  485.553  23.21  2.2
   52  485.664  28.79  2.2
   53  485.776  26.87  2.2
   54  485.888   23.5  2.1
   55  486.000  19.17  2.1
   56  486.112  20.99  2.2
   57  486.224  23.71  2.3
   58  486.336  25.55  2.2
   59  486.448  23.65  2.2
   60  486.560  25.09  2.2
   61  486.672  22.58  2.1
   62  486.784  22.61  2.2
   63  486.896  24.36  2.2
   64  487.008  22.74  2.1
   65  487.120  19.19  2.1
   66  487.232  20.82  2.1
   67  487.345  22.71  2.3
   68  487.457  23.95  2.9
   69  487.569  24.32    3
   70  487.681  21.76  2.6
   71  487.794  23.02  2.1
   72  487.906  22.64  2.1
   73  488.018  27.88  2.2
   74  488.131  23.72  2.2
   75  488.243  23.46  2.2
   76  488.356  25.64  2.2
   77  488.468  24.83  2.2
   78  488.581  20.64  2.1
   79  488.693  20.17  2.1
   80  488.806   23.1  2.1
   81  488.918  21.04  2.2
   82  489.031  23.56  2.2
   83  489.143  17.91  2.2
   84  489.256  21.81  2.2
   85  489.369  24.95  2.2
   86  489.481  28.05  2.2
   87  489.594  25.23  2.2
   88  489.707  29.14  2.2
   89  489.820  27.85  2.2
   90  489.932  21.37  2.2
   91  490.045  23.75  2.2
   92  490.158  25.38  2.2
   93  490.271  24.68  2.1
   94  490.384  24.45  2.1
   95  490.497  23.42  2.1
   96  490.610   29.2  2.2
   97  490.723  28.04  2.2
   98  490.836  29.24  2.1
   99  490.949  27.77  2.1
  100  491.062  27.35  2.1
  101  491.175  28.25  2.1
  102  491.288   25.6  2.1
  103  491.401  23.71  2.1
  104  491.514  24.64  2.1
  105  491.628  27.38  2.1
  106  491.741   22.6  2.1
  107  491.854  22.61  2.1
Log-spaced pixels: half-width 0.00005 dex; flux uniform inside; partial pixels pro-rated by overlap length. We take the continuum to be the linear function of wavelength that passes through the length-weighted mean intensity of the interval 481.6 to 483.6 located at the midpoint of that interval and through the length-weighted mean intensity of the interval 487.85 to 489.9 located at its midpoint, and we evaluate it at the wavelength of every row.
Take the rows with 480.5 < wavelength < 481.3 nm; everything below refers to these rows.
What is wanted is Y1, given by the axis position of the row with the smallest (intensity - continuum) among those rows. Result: 480.769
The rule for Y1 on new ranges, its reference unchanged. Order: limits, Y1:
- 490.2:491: 490.497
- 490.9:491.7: 491.401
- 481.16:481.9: 481.212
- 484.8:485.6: 485.217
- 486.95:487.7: 487.120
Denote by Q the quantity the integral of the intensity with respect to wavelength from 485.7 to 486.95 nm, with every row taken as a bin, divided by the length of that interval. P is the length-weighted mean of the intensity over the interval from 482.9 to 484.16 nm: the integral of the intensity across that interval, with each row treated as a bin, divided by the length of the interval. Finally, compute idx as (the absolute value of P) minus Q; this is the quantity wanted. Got -1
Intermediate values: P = 22.3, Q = 23.5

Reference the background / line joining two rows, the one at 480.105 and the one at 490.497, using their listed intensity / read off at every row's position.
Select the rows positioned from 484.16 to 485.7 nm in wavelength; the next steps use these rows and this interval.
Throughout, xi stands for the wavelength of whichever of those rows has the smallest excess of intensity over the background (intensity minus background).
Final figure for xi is 485.217 nm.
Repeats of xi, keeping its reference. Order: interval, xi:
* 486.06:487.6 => 487.120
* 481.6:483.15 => 482.543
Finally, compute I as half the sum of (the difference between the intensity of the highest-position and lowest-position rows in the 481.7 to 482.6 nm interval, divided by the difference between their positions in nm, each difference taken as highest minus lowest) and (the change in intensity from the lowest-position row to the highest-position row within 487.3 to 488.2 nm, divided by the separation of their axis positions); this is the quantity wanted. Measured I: -3.6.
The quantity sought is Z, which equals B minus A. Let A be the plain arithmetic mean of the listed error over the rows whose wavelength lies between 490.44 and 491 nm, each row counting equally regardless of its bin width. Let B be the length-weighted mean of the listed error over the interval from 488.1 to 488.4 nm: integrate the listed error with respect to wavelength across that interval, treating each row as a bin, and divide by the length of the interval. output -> 0.06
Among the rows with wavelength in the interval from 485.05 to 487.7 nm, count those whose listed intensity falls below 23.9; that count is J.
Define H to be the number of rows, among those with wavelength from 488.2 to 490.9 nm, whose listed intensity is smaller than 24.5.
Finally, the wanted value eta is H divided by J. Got 0.9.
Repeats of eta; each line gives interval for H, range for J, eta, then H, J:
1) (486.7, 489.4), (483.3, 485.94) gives 2.0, 20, 10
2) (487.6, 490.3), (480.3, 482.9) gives 0.9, 14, 15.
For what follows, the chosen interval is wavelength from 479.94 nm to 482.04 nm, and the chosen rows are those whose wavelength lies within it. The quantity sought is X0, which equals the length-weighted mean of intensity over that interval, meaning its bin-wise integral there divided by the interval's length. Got 23.1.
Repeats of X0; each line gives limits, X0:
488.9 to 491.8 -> 25.3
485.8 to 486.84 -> 23.1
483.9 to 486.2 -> 24.1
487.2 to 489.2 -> 22.9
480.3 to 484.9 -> 22.8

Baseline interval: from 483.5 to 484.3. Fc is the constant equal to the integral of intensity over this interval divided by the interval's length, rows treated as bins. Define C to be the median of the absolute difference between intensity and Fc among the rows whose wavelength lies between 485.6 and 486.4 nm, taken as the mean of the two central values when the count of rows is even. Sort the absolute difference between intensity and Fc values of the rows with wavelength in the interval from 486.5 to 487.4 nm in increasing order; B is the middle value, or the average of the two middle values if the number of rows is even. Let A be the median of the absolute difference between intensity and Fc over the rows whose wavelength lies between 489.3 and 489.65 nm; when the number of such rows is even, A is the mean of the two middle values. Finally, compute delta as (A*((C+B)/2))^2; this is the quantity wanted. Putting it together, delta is 8.0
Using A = 1.4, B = 1.2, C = 2.9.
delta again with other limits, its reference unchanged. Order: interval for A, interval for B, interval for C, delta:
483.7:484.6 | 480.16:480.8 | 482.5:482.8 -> 7.0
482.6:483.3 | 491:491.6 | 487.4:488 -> 10.0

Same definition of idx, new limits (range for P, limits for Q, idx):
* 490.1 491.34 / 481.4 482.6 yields 4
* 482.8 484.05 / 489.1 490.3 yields -3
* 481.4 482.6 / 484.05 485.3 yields -2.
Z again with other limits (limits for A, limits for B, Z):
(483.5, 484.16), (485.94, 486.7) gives -0.06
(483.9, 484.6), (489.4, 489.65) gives -0.03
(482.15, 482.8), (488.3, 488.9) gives -0.05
